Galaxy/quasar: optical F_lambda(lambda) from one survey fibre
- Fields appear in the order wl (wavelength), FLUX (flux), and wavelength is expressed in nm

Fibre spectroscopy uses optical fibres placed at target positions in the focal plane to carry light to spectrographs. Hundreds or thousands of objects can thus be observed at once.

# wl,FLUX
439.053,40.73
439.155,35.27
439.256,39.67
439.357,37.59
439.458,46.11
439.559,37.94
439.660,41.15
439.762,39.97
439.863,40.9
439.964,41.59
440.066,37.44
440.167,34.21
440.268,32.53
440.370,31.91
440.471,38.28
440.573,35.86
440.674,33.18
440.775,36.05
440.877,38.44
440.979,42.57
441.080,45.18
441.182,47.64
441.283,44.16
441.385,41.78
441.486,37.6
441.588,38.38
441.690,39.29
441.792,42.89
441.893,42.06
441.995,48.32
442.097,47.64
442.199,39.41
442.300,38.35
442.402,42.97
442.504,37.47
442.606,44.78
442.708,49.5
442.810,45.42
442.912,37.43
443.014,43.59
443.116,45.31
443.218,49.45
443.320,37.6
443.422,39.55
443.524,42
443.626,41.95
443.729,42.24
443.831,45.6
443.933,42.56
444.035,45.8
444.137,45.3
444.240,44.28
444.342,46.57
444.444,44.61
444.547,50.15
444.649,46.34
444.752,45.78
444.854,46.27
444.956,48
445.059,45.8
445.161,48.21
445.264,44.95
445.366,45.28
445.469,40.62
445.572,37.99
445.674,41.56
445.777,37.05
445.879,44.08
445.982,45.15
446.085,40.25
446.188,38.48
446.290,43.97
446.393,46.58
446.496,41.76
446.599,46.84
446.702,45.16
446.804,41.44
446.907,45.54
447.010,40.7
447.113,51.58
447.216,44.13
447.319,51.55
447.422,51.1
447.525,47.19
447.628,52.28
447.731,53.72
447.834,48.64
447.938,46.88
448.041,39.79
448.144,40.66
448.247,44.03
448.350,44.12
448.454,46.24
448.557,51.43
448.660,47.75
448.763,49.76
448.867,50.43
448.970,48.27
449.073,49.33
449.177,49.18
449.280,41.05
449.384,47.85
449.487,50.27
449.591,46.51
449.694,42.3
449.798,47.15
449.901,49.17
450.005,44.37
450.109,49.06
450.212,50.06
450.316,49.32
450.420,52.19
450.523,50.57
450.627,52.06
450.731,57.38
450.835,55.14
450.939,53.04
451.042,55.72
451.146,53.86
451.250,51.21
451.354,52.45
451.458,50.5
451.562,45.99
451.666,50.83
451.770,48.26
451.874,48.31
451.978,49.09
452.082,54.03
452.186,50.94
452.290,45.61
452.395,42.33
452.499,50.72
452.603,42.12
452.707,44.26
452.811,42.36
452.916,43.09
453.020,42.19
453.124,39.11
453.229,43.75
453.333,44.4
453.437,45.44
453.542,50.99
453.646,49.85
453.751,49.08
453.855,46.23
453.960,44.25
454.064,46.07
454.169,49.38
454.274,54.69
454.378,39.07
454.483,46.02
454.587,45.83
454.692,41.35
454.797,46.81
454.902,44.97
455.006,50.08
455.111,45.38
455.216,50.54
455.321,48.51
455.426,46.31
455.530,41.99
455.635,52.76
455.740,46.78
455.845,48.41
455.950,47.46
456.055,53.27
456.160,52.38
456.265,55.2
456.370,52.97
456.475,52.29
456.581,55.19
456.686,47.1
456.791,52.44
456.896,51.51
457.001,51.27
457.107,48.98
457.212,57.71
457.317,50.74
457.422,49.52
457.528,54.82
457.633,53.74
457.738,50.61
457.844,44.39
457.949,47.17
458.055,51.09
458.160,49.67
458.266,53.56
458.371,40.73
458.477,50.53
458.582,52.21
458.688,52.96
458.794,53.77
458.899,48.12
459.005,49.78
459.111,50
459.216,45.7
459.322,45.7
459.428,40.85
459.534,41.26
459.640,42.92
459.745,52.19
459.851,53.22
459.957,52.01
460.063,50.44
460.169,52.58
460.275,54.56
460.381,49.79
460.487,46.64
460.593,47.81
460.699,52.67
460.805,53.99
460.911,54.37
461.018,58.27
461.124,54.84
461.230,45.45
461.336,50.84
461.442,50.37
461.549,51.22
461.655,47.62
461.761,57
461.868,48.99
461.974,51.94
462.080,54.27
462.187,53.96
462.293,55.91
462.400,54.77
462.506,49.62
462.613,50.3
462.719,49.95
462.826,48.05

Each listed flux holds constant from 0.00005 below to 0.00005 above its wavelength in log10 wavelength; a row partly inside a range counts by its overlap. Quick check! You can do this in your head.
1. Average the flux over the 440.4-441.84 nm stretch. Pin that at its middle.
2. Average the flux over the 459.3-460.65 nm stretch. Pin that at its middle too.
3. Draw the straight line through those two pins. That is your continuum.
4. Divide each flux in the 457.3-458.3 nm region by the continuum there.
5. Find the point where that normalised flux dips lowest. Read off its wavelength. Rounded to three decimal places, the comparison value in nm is 457.844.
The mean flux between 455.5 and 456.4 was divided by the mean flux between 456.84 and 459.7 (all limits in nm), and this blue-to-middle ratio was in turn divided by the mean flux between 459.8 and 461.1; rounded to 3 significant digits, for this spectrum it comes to 0.0195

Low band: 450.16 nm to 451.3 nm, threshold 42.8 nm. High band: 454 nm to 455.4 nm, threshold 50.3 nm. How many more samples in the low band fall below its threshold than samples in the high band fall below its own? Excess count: -11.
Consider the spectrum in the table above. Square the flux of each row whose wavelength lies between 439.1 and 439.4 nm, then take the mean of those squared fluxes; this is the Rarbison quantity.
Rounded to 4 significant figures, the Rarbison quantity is 1410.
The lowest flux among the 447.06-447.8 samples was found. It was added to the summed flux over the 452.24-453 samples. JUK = 355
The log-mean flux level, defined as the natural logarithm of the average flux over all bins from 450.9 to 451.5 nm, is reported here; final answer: 3.97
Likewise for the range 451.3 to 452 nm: 3.90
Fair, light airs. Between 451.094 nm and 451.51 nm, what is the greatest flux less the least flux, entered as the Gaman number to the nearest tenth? 3.4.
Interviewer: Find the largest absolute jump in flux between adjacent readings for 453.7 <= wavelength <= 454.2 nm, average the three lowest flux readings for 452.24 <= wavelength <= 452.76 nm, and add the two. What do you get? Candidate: 46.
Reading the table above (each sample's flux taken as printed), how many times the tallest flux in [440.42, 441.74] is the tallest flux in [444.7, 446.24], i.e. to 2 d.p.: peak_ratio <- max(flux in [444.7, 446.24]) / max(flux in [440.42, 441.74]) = 1.01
